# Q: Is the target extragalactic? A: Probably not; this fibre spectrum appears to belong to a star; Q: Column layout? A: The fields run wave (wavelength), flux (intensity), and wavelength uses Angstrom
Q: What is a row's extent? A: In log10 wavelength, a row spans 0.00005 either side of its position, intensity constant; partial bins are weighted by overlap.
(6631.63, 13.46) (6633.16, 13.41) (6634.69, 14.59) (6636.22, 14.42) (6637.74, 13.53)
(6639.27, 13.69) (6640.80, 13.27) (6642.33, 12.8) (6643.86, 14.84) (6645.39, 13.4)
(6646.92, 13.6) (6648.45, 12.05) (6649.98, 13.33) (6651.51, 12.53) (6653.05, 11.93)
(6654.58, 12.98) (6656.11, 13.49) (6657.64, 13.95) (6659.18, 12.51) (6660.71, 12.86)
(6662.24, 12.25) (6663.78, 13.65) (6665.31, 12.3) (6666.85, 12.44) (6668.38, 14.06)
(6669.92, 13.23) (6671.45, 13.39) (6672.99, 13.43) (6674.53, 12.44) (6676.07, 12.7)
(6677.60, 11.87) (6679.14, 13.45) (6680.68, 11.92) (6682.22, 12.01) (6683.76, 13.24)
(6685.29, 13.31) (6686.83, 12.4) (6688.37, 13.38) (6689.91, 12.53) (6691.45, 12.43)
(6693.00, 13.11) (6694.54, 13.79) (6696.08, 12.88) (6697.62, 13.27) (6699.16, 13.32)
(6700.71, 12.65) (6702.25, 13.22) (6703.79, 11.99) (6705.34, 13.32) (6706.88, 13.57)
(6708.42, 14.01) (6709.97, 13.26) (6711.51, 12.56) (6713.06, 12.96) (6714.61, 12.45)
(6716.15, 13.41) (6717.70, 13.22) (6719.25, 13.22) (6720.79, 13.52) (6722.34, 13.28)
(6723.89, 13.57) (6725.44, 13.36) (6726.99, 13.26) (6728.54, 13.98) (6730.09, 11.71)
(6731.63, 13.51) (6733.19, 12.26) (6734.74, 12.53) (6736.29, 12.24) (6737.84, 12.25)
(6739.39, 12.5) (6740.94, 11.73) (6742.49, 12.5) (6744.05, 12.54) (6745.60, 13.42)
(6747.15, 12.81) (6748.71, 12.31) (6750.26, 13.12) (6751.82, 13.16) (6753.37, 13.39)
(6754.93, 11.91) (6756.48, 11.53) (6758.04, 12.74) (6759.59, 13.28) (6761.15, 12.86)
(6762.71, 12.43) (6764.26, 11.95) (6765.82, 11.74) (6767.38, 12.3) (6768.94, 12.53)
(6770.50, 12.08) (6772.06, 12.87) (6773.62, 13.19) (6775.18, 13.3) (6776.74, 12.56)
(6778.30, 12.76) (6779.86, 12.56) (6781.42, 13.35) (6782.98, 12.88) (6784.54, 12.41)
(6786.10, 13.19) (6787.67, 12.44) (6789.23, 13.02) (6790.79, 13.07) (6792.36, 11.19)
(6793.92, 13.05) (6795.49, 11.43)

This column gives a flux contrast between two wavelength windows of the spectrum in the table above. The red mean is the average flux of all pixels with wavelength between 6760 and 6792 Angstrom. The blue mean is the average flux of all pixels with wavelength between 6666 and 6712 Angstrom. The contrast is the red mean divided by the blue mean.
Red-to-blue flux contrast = 0.98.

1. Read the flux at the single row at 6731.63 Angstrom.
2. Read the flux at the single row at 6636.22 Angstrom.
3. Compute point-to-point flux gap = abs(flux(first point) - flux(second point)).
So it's 0.91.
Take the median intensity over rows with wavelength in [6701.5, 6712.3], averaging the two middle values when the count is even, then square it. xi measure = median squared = 176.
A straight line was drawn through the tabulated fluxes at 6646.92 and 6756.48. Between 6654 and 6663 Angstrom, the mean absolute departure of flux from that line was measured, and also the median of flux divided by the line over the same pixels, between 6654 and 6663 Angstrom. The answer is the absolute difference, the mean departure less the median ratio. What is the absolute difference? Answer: 0.38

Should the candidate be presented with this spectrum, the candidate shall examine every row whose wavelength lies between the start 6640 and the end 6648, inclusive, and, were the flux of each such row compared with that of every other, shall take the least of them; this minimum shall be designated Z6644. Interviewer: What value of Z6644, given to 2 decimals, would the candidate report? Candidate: 12.80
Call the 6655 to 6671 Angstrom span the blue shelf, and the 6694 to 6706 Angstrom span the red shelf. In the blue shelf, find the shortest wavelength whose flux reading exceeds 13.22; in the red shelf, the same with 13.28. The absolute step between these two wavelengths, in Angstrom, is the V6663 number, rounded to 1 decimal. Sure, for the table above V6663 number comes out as 38.4 Angstrom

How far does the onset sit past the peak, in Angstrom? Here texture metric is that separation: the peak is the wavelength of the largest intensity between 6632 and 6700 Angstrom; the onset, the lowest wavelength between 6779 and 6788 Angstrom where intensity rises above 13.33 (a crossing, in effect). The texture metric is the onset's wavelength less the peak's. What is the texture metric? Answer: 137.6 Angstrom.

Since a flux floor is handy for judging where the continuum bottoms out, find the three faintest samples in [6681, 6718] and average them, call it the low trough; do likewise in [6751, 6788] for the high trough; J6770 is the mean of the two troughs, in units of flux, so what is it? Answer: 11.9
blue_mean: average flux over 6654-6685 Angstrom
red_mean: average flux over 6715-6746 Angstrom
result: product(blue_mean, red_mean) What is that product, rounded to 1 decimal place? 166.5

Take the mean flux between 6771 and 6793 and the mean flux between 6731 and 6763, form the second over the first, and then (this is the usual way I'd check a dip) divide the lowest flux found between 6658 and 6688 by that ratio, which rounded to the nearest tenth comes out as 12.0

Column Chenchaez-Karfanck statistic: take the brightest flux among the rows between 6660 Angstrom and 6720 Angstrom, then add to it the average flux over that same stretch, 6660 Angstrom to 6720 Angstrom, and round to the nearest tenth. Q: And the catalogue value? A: 27.0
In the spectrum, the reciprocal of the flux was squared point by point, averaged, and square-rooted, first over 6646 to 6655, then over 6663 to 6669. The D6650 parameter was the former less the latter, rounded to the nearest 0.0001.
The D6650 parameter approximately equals 0.0022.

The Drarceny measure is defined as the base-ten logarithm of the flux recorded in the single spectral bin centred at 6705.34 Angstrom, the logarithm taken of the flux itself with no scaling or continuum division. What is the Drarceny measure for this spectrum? 1.12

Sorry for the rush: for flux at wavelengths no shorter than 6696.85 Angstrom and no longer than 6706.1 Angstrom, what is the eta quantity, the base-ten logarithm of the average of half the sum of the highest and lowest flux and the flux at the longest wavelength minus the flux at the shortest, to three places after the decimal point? 0.803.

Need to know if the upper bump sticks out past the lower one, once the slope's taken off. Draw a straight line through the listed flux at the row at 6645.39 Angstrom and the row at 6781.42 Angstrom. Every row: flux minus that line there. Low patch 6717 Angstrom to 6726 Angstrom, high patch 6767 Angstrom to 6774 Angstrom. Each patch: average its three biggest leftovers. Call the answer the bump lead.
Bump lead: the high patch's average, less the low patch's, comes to -0.60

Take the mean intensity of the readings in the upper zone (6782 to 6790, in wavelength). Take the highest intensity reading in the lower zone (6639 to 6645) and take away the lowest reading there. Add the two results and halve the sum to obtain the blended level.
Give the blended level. 7.4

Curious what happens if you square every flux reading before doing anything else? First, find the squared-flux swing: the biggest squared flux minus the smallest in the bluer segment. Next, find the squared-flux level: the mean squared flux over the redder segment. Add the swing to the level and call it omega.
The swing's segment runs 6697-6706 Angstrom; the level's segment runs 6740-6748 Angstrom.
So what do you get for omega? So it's 193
